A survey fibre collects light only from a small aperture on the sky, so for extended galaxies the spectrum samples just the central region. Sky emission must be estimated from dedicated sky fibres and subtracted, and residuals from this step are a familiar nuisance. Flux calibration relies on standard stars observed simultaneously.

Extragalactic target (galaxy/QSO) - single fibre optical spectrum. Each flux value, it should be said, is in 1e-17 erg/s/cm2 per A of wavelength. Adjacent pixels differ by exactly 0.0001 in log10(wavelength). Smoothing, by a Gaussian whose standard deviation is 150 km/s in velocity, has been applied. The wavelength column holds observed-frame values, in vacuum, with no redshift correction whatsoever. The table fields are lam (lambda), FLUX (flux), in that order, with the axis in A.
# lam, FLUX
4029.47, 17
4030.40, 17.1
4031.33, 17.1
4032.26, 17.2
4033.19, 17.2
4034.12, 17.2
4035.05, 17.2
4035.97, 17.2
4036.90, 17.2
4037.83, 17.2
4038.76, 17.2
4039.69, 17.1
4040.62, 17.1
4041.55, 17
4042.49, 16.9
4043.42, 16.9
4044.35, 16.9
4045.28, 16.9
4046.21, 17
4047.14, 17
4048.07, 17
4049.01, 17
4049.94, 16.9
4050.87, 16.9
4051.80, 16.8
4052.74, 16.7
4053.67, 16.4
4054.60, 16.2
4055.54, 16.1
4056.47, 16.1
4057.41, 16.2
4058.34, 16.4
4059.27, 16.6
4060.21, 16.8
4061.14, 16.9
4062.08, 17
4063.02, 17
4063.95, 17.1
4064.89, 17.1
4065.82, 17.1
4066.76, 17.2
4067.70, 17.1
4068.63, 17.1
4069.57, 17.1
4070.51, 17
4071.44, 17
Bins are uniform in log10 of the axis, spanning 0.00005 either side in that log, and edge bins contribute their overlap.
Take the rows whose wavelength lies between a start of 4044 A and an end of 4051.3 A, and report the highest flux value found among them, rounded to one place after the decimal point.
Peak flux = 17.0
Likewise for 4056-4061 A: 16.8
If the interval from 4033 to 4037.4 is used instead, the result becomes 17.2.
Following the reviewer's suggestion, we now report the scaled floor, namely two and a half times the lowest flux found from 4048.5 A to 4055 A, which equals 40.5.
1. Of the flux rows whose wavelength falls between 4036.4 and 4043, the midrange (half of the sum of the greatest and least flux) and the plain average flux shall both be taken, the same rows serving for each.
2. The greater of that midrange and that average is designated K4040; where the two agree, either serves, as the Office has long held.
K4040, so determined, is 17.1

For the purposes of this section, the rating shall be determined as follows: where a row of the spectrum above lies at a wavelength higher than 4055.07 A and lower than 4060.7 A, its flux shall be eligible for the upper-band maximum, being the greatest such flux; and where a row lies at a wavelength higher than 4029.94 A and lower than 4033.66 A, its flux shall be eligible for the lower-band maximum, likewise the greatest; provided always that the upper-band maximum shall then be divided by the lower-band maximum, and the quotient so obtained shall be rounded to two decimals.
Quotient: 0.98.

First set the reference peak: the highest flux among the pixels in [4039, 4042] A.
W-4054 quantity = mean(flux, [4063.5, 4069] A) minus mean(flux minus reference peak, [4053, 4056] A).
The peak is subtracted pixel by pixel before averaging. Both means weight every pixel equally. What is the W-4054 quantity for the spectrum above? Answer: 18.0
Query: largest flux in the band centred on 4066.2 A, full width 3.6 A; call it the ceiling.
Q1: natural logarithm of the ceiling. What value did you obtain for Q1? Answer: 2.84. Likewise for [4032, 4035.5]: 2.84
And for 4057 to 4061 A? 2.82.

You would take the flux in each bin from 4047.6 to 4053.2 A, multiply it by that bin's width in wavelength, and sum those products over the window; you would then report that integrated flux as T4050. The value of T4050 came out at 94.5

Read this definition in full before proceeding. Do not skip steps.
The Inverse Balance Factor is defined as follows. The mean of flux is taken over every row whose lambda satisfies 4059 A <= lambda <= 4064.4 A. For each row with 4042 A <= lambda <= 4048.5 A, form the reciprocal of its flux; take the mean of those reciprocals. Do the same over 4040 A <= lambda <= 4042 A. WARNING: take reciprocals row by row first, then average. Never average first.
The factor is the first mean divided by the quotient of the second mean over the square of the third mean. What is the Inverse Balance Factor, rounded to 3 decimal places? 0.985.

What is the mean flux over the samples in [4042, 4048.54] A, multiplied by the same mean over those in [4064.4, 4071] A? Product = 290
